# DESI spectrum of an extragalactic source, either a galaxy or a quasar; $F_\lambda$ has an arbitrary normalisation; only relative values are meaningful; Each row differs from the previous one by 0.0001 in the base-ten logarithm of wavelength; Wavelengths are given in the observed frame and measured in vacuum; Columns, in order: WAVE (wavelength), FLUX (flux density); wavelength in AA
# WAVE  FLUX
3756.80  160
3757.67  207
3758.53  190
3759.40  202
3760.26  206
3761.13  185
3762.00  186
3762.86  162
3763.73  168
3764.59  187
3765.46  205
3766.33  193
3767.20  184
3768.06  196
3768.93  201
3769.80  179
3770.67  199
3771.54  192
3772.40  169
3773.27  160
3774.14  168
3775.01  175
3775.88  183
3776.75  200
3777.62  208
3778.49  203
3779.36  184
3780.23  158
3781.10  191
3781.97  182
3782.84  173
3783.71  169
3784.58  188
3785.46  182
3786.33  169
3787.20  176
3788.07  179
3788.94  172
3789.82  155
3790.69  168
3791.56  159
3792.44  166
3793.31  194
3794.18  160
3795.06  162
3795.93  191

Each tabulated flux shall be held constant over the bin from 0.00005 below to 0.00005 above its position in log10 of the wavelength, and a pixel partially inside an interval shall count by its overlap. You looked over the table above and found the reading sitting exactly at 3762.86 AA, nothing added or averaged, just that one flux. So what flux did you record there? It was 162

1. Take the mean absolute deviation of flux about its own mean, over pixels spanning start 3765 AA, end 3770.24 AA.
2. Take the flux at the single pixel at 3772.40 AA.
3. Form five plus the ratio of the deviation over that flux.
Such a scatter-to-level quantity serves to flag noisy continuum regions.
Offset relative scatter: 5.045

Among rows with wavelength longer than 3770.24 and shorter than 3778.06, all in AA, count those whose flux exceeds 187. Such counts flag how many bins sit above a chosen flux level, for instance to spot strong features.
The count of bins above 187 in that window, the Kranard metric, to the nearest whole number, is 4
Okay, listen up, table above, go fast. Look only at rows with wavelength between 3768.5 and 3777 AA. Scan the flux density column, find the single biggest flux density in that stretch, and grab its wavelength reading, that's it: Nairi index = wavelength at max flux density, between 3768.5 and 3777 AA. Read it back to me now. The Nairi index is 3768.93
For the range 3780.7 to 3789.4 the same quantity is 3781.10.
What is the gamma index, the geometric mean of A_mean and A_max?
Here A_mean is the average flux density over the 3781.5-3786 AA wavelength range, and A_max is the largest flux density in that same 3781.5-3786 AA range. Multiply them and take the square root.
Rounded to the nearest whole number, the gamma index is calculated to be 183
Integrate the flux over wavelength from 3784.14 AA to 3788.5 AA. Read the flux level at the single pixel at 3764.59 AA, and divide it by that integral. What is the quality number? 0.240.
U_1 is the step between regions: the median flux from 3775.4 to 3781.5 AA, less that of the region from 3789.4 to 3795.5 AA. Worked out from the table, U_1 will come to 29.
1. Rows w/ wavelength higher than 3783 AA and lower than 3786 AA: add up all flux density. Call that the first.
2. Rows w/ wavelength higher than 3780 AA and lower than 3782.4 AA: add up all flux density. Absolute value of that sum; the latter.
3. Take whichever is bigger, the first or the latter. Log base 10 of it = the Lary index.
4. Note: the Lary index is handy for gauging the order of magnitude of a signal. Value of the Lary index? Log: 2.73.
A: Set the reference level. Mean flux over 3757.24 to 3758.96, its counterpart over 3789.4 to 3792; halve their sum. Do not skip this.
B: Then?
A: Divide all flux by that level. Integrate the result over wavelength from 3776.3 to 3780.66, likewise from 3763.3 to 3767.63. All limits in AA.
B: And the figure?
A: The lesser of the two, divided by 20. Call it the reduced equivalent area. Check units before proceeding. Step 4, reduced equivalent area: 0.226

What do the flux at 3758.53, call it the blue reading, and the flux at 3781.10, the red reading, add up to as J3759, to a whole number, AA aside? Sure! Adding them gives 381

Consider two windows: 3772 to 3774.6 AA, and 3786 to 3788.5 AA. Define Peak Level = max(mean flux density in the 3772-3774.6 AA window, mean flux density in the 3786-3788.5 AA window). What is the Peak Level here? 175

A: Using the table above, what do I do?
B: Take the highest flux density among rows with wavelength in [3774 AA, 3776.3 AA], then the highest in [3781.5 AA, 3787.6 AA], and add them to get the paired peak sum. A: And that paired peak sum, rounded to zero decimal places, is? 371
